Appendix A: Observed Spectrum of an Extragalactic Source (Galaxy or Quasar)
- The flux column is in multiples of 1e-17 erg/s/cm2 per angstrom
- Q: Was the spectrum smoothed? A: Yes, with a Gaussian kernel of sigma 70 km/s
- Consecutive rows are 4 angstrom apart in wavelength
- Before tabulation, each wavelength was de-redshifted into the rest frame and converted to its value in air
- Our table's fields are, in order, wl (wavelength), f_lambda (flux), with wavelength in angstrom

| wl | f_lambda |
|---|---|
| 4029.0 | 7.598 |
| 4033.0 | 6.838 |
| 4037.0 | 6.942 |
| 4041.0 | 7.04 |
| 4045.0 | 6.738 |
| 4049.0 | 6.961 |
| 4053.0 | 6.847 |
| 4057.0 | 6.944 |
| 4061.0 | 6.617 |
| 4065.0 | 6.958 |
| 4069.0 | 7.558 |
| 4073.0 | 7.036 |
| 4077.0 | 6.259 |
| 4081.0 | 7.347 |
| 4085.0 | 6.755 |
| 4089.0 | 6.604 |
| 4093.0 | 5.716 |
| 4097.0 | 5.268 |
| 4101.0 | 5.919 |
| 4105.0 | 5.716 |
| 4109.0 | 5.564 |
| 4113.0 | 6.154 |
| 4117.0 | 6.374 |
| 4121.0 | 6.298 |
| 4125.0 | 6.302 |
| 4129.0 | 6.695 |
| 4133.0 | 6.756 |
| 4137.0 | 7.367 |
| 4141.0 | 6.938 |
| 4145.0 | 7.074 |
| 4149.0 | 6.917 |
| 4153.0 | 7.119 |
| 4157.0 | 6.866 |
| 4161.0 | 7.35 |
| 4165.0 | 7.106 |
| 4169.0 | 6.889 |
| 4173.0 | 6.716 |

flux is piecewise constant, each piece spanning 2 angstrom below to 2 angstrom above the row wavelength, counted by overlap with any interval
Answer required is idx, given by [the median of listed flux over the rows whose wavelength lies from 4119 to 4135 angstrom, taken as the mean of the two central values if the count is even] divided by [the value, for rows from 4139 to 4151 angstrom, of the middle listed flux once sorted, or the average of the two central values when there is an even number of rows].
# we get 0.94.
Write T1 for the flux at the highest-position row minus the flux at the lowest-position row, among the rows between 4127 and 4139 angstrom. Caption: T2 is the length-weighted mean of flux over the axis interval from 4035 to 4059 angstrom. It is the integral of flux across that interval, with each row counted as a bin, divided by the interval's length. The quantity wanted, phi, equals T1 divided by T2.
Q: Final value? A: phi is 0.10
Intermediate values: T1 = 0.7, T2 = 6.91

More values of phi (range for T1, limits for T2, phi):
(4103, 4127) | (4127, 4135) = 0.09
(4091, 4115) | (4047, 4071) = 0.06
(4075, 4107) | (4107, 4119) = -0.09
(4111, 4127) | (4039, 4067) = 0.02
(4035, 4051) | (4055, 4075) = 0.00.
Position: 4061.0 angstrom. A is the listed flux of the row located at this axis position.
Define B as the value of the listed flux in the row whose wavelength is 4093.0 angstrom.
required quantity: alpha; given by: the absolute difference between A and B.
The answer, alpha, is 0.90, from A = 6.617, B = 5.716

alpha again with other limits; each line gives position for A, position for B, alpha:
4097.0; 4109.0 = 0.30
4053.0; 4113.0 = 0.69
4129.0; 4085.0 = 0.06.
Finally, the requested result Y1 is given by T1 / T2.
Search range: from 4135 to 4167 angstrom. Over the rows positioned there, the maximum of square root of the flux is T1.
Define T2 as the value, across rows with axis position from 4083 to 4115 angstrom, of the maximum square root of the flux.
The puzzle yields 1.04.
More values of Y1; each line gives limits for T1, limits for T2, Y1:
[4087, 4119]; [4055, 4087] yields 0.93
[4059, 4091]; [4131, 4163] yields 1.01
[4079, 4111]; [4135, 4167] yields 1.00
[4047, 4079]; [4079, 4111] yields 1.01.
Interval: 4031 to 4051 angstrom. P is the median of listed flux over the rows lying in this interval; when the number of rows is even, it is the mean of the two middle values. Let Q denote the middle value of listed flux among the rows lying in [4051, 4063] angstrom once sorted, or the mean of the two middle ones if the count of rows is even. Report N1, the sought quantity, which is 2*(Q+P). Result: 27.6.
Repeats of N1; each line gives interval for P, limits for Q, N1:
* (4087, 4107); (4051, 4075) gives 25.3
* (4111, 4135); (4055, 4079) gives 26.6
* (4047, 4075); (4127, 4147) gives 27.8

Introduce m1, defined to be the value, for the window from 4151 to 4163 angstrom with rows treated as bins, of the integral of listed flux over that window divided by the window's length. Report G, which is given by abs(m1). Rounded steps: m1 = 7.11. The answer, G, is 7.11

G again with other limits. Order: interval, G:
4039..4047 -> 6.89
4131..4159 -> 7.01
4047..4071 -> 6.98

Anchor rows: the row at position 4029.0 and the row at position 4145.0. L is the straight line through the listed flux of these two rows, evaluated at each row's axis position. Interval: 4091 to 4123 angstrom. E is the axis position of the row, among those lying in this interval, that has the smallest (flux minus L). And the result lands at 4097.0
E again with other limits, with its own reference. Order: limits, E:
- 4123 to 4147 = 4125.0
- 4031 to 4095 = 4093.0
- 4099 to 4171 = 4109.0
